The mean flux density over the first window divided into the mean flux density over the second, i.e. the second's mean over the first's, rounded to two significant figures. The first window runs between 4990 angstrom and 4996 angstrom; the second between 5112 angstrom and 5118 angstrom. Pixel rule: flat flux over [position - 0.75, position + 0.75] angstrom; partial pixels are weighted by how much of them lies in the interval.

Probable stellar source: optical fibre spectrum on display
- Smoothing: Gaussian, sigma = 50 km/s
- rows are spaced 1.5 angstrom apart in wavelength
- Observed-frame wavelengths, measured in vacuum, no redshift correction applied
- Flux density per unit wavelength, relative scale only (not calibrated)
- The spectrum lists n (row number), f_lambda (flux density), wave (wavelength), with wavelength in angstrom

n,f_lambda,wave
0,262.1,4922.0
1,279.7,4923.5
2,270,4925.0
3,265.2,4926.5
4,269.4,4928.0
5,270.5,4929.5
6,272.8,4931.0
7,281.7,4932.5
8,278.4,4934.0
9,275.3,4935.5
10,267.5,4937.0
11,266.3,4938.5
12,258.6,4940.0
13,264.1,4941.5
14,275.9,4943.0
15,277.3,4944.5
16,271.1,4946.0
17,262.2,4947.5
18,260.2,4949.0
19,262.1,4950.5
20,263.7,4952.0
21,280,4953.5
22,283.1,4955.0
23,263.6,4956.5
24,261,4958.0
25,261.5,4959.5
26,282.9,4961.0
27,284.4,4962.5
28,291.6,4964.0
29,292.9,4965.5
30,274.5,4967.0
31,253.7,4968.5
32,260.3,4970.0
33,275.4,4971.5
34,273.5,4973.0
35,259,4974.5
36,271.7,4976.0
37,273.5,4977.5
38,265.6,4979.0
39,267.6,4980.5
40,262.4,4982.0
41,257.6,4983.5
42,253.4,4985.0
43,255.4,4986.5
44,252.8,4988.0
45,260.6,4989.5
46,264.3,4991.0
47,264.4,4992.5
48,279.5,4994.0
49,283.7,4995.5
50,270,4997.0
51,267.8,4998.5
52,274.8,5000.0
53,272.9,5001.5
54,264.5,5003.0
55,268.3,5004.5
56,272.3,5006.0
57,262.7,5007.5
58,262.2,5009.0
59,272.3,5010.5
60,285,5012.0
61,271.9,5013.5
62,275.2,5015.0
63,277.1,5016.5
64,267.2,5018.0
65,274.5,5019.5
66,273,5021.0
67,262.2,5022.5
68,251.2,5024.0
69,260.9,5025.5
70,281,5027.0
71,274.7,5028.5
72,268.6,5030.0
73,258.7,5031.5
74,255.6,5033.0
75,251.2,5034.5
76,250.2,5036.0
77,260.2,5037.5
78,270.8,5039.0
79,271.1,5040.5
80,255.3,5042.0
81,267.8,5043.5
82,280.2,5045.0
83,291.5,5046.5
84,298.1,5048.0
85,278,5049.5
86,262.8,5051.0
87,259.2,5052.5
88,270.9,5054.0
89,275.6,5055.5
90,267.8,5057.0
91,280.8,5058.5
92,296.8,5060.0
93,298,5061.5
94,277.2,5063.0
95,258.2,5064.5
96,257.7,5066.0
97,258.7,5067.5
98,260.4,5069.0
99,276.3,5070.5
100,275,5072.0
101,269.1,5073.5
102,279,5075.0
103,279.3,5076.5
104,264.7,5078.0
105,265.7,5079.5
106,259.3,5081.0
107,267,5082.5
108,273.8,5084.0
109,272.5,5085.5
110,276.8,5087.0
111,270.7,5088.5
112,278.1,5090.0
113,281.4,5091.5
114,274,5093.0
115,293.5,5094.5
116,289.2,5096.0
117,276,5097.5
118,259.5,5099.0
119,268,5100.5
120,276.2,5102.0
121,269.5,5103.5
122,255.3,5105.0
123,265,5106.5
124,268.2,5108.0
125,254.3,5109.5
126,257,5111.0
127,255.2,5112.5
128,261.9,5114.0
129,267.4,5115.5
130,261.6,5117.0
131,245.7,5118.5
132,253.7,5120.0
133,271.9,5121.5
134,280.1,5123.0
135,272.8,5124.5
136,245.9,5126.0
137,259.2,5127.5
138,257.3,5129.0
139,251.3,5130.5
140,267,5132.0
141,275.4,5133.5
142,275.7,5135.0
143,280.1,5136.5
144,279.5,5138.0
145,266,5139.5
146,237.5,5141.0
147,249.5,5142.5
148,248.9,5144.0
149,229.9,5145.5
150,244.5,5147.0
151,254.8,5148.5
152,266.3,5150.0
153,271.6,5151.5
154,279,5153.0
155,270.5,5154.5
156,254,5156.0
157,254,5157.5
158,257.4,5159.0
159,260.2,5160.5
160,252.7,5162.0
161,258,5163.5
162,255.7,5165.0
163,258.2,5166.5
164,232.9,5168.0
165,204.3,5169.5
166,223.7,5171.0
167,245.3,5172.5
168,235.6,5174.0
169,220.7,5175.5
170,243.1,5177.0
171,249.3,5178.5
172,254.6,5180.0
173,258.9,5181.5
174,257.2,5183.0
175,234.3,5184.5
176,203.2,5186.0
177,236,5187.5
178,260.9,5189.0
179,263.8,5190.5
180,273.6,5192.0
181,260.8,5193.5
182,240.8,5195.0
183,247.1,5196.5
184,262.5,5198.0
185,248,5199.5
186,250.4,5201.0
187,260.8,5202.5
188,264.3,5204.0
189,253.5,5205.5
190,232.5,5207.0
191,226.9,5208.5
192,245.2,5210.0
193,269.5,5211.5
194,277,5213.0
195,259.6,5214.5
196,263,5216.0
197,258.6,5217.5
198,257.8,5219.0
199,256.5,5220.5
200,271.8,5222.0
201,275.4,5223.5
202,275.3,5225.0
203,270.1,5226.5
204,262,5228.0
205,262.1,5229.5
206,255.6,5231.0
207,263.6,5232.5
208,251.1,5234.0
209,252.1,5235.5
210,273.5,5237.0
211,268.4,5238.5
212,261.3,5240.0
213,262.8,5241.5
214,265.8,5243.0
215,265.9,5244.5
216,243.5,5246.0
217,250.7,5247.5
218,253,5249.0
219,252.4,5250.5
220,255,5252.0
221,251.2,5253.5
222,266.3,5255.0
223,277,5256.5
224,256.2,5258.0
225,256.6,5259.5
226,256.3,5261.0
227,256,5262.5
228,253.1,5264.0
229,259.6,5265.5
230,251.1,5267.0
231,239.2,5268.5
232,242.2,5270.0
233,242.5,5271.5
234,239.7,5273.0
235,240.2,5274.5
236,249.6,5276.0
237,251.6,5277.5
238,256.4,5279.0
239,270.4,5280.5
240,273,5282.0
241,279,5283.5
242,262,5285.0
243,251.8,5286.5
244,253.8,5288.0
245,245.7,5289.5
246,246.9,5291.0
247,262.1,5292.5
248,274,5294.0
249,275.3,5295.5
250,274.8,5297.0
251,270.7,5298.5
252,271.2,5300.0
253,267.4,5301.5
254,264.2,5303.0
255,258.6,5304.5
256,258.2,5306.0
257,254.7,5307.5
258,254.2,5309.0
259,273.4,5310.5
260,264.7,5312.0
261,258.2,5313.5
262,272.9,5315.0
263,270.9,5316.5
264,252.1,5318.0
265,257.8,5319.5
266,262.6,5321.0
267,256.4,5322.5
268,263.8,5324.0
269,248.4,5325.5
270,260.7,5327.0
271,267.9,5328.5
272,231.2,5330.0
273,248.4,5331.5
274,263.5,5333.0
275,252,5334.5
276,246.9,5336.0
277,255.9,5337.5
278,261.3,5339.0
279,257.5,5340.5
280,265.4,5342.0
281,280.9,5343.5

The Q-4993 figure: 0.96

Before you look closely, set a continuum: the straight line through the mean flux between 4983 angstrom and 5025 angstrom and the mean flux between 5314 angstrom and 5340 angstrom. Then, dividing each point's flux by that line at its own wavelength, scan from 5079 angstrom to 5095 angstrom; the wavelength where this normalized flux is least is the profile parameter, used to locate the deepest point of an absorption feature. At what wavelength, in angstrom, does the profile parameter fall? 5081.0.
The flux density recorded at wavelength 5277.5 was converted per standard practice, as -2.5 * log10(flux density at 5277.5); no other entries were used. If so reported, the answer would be -6.00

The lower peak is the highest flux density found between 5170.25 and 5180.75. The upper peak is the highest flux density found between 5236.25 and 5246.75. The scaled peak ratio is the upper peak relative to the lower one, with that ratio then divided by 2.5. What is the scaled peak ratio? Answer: 0.430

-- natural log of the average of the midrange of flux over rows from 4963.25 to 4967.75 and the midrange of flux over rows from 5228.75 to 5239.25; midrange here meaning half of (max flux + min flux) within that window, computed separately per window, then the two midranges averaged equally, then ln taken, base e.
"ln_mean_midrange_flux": 5.61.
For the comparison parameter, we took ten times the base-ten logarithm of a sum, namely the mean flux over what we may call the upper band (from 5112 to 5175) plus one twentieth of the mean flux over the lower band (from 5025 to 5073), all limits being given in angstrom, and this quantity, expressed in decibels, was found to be 24.3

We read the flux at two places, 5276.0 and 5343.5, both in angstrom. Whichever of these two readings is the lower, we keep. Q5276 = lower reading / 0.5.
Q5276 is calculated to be 499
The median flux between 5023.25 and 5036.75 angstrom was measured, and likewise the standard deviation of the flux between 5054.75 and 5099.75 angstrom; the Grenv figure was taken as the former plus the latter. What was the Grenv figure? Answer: 270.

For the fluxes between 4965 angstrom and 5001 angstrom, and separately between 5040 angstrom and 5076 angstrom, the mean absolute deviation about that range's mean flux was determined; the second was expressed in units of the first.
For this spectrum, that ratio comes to 1.3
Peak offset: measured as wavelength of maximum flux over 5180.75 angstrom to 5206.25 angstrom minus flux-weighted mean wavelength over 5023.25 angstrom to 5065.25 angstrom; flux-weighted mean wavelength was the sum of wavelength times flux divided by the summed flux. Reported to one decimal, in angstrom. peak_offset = 147.5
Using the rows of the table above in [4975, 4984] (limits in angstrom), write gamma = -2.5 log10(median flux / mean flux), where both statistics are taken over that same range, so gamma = -0.001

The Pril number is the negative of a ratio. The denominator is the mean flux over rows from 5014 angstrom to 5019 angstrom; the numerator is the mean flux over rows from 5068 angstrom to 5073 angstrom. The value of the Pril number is -0.99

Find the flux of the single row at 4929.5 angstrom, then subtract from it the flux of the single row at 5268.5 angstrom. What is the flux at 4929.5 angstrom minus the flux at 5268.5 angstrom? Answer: 31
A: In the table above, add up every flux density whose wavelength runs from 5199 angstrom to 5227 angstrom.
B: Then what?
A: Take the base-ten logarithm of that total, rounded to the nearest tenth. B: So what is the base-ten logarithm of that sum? 3.7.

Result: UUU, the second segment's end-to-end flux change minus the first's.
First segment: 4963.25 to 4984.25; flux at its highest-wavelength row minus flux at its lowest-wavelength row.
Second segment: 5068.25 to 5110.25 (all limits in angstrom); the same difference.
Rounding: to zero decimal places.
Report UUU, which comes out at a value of 28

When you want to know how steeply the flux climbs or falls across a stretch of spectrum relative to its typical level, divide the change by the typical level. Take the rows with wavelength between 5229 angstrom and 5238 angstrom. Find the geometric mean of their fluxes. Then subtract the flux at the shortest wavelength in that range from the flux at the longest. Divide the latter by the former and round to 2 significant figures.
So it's 0.044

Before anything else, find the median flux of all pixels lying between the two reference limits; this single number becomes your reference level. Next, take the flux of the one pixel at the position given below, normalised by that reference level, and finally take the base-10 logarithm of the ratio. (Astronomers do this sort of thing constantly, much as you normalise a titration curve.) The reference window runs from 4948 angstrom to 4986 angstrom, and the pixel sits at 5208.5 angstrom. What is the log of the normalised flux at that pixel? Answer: -0.068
